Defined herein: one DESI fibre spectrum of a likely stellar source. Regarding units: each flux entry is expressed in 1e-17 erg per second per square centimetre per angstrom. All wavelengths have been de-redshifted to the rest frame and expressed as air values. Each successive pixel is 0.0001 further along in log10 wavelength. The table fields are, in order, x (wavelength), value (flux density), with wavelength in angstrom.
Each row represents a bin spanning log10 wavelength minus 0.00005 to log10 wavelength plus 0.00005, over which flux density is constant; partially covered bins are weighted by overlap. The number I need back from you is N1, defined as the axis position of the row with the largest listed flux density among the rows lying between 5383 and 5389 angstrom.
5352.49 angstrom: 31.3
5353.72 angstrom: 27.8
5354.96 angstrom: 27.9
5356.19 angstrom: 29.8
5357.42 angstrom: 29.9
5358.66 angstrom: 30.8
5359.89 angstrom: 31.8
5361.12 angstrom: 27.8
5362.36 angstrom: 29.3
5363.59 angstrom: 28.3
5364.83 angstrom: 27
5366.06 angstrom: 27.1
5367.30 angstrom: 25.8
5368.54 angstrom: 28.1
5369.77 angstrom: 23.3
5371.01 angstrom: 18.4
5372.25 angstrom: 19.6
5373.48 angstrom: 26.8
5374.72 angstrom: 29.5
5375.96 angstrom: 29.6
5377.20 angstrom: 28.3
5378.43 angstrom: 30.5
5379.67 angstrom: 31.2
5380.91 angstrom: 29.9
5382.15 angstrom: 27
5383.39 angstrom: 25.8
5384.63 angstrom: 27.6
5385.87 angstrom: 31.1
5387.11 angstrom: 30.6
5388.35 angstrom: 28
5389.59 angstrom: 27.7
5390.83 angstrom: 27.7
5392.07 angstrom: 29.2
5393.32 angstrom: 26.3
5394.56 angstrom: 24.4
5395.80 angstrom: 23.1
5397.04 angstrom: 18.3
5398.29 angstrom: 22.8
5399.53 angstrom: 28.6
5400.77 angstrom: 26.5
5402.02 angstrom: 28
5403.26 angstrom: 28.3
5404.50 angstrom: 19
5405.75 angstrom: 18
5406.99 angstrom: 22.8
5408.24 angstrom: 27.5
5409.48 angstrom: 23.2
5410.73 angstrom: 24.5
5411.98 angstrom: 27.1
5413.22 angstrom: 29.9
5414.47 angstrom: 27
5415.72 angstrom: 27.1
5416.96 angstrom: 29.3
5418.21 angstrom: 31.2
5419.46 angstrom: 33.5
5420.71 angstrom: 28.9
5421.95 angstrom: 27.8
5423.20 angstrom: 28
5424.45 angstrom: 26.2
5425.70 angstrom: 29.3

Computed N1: 5385.87 angstrom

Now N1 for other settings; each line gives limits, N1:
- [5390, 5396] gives 5392.07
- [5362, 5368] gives 5362.36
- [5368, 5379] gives 5378.43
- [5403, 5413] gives 5403.26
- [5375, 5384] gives 5379.67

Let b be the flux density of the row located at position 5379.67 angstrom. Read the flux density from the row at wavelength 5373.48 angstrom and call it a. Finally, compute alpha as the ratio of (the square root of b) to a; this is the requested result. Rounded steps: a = 26.8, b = 31.2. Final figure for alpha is 0.208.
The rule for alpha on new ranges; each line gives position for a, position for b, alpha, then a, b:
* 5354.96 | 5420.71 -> 0.193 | 27.9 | 28.9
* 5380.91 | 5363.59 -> 0.178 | 29.9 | 28.3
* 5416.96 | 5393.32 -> 0.175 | 29.3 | 26.3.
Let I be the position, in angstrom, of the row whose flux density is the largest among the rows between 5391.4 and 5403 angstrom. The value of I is 5392.07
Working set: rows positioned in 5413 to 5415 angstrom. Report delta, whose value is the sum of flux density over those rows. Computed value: 56.9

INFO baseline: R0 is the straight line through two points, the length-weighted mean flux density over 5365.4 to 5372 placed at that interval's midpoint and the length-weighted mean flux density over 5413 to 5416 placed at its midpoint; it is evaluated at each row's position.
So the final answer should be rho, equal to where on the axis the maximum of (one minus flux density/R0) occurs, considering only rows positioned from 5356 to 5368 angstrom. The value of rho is 5367.30 angstrom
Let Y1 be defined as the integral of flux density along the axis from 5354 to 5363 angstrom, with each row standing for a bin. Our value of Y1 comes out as 266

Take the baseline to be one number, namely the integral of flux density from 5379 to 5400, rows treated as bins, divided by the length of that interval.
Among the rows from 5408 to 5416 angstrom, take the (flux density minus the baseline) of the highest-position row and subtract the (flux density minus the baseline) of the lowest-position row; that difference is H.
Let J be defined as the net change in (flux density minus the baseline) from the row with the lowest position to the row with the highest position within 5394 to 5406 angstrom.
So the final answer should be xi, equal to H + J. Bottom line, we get -7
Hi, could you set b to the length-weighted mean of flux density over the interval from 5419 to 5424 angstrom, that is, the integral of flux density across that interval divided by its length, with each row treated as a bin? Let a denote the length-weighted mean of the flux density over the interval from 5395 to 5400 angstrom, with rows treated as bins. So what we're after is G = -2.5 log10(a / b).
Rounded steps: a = 23.1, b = 29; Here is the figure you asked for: 0.26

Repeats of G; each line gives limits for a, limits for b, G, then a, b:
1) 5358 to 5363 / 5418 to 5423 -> 0.01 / 29.9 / 30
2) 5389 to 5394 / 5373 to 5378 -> 0.04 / 27.7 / 29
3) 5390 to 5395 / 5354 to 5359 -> 0.09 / 27.0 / 29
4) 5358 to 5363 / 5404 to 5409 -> -0.34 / 29.9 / 22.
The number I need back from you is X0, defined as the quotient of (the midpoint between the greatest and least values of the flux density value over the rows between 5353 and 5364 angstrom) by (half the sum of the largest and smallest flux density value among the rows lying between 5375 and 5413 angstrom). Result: 1.21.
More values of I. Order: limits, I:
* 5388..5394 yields 5392.07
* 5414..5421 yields 5419.46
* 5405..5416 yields 5413.22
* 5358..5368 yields 5359.89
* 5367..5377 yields 5375.96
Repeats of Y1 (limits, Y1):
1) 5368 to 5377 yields 227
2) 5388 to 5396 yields 214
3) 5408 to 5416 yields 212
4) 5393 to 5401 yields 193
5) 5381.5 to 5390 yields 240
